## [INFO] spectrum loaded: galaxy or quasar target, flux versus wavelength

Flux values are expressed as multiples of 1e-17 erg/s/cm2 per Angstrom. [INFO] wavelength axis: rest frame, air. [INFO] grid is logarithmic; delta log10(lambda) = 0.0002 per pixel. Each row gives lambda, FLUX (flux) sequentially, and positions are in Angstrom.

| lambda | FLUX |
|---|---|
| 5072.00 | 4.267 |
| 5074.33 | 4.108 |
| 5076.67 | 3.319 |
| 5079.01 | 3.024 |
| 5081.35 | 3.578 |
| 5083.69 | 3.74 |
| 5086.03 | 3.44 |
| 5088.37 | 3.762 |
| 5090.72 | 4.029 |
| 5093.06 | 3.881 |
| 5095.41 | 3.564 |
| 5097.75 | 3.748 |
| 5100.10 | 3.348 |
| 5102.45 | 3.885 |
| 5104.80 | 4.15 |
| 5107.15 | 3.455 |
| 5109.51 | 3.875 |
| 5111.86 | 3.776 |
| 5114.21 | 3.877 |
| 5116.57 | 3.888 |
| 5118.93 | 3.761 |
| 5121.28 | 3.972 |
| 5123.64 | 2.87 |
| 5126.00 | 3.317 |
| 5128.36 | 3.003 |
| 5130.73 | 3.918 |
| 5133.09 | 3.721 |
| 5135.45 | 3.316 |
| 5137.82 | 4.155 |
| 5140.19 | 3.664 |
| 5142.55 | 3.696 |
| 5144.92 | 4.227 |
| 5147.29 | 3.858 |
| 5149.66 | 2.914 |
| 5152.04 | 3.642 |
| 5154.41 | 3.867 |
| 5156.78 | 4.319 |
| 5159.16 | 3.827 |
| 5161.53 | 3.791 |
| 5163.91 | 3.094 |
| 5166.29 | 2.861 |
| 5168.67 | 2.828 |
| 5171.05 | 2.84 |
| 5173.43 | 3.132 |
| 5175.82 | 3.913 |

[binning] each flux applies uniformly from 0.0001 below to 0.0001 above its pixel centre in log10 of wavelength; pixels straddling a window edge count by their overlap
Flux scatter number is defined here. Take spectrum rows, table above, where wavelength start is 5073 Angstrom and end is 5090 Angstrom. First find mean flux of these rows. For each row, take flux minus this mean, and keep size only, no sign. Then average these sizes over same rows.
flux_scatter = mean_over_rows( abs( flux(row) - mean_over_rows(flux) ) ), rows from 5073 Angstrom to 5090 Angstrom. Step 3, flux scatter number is 0.26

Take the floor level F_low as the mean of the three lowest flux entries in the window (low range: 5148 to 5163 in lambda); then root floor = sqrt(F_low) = 1.86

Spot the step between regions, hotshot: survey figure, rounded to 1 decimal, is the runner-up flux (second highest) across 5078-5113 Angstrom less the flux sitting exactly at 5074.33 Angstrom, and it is -0.1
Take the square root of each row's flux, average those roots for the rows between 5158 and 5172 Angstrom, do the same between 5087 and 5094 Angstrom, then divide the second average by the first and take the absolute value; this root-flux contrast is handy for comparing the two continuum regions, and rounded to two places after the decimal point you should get 1.10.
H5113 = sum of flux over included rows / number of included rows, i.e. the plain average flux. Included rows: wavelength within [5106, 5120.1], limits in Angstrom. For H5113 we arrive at 3.77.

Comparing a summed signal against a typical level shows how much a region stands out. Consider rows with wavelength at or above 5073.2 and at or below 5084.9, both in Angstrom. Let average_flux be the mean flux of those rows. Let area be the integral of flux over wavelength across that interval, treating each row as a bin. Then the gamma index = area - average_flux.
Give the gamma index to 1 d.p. 38.0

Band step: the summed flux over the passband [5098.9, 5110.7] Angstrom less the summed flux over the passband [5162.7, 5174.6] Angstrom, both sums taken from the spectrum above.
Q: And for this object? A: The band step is 4.0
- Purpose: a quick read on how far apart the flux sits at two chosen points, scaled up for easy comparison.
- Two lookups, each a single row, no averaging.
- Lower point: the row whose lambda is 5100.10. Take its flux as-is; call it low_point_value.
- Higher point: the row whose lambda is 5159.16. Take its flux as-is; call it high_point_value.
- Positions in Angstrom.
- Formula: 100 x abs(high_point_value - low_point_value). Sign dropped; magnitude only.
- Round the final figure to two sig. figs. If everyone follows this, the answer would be 48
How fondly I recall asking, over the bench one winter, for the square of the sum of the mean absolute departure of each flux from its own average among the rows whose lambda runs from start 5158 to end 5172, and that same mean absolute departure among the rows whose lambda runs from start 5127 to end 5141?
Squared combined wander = 0.51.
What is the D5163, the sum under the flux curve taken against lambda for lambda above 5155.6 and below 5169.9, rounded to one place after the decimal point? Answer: 49.3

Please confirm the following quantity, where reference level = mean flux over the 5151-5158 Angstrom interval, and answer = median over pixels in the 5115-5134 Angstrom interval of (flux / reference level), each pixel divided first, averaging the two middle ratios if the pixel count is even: 0.95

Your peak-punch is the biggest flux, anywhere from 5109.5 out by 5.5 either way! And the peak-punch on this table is 4.15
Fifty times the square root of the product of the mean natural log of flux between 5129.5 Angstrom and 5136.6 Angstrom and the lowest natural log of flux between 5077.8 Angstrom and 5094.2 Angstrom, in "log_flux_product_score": 60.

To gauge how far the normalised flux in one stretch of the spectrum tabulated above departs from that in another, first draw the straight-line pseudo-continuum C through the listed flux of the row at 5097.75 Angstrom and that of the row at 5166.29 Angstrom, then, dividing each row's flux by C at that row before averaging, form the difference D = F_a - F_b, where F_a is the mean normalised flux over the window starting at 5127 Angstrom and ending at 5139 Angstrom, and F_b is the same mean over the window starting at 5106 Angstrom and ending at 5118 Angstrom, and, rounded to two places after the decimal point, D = 0.04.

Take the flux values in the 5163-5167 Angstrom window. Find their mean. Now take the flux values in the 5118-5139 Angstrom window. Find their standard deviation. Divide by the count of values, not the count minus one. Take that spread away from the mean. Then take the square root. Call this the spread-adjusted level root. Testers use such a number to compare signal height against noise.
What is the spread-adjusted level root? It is 1.60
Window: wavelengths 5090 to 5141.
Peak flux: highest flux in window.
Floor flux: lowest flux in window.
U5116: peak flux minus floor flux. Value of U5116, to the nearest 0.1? 1.3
